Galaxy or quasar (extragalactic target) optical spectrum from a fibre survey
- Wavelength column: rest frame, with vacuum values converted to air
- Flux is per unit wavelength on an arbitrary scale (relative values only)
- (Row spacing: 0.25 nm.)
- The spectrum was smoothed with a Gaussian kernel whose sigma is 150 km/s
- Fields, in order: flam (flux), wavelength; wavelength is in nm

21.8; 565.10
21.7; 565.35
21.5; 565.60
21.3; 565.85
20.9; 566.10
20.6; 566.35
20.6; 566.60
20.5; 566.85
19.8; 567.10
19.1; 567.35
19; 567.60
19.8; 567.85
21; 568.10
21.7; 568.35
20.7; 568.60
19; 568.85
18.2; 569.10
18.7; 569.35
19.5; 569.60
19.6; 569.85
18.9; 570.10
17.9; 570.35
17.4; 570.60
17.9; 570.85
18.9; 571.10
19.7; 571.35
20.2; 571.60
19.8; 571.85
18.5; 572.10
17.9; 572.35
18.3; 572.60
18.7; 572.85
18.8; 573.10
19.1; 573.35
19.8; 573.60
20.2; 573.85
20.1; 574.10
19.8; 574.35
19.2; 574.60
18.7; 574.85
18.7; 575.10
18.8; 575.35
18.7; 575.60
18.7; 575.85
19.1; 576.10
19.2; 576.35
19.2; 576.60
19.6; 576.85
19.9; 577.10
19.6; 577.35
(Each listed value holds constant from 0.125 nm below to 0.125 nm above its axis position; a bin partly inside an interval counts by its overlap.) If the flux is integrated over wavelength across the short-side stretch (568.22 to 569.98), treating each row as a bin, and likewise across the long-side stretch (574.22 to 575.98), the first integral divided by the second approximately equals 1.04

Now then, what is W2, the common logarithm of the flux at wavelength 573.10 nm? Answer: 1.27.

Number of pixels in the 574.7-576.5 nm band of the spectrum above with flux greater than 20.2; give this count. 0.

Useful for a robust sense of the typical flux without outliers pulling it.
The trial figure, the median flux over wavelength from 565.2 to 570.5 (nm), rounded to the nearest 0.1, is 19.8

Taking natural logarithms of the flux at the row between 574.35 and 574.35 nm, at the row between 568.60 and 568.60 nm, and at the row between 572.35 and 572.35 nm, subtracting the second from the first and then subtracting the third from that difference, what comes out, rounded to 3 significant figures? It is -2.93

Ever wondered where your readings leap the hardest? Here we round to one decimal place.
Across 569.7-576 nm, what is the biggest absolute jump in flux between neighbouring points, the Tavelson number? 1.3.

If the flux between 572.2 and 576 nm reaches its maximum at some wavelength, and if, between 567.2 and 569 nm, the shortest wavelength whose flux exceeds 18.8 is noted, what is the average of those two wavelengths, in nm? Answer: 570.60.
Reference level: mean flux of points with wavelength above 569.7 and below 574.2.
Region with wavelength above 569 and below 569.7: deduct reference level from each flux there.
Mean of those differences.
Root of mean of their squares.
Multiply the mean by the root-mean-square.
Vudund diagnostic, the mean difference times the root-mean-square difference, -0.10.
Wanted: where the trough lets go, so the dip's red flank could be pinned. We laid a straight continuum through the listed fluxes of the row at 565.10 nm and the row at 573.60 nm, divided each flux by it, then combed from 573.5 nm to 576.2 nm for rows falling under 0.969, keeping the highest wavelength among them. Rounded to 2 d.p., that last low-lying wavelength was 575.60 nm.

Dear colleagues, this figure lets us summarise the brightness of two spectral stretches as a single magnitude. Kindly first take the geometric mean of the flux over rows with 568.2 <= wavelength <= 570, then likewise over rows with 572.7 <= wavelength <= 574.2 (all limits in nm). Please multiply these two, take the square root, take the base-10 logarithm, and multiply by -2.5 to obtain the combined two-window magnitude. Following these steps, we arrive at -3.23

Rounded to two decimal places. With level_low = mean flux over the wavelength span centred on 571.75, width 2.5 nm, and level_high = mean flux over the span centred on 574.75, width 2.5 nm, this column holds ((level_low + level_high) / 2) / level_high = 0.99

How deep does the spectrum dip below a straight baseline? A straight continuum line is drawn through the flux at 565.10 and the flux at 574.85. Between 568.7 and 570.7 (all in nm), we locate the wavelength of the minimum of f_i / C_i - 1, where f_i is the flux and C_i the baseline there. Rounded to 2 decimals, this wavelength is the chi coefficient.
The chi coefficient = 570.60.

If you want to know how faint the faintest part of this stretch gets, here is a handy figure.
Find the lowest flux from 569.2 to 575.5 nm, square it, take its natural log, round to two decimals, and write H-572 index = 5.71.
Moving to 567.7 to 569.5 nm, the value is 5.80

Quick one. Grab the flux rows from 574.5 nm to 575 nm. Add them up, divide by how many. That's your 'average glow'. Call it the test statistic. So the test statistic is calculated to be 18.9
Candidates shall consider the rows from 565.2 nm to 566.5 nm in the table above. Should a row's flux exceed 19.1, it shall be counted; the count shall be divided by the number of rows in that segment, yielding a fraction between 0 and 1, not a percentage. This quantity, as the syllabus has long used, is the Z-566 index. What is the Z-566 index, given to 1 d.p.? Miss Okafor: 1.0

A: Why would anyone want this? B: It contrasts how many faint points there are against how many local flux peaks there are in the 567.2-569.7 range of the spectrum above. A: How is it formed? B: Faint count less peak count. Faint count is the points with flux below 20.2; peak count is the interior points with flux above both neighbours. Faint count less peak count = 6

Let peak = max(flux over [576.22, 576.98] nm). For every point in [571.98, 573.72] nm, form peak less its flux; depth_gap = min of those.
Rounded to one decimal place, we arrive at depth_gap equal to -0.2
